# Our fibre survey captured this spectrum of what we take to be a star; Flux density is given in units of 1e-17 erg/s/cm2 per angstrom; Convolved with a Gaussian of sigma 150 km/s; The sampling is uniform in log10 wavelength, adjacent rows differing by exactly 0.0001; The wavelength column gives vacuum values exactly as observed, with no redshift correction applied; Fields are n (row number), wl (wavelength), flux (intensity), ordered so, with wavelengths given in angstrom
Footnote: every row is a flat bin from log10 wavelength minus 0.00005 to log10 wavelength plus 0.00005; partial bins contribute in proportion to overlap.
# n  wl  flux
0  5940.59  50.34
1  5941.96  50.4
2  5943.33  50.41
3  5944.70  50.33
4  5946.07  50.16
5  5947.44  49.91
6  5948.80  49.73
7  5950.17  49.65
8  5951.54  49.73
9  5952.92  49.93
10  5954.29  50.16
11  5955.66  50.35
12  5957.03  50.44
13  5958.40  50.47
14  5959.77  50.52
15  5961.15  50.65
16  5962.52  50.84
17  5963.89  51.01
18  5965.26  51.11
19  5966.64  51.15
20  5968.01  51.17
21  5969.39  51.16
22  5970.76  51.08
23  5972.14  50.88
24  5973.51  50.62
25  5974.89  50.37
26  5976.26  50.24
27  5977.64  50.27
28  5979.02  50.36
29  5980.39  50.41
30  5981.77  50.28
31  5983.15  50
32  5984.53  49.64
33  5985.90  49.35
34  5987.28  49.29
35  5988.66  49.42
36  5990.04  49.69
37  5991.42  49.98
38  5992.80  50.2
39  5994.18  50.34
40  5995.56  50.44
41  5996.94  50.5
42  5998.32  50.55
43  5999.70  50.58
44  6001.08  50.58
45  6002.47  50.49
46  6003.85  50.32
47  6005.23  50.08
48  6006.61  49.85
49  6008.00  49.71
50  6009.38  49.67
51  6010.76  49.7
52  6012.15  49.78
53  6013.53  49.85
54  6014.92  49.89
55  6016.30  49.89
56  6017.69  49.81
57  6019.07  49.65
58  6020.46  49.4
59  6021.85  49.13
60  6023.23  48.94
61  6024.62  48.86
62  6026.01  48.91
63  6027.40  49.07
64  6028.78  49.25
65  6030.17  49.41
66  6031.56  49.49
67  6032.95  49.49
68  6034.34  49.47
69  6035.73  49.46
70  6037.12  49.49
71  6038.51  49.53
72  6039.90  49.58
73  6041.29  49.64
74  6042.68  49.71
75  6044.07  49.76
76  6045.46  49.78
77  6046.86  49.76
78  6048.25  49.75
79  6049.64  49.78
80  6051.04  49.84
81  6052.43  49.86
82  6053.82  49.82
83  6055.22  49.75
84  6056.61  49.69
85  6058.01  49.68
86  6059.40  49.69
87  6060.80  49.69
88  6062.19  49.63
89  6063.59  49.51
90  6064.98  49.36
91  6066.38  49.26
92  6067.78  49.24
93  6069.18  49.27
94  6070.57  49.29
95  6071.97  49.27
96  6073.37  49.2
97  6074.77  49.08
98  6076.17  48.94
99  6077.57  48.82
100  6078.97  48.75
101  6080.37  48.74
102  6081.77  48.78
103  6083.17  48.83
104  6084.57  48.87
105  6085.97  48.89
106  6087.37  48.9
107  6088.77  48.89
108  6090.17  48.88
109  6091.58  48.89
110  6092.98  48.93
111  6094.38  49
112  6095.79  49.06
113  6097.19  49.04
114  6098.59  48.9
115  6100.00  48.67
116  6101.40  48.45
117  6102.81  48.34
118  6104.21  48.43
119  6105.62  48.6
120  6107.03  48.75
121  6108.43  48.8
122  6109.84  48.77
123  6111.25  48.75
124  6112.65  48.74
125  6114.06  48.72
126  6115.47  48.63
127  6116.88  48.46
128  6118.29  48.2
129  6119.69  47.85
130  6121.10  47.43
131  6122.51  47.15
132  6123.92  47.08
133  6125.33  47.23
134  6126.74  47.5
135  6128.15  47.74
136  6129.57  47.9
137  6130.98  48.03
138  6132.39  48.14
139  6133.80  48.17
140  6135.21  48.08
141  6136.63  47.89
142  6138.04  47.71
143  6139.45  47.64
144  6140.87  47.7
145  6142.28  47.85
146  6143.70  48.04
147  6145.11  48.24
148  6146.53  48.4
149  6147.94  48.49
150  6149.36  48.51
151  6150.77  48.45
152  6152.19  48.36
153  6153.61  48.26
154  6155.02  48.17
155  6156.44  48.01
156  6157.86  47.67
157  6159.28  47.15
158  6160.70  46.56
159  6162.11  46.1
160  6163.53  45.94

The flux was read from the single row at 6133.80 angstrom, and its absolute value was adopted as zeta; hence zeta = 48.2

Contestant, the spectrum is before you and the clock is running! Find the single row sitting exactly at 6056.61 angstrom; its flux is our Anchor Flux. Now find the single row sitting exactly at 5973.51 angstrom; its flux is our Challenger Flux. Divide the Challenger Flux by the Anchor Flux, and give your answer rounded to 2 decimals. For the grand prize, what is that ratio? 1.02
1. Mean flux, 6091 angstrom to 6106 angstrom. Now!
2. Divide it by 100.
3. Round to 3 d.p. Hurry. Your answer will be 0.488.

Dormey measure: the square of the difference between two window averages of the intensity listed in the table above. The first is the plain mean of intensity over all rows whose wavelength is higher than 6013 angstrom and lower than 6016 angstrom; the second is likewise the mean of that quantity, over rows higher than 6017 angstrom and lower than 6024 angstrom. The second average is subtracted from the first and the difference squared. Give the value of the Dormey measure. 0.23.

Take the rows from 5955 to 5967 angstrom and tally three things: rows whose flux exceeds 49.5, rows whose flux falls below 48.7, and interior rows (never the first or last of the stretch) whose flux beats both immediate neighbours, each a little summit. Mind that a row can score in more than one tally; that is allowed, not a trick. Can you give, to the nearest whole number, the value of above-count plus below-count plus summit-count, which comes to 9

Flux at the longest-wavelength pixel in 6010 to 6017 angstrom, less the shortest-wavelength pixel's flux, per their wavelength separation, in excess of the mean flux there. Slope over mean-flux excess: -49.8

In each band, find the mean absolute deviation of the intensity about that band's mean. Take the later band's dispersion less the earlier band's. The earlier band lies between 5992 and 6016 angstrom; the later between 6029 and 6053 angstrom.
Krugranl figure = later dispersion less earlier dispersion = -0.18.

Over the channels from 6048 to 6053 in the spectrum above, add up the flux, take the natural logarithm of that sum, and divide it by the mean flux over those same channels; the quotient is 0.106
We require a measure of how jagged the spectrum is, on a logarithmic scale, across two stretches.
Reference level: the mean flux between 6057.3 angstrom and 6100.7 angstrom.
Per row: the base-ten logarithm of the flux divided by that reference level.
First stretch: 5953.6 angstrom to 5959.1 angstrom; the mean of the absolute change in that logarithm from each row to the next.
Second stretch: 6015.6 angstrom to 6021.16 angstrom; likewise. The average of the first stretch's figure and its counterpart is 0.0012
